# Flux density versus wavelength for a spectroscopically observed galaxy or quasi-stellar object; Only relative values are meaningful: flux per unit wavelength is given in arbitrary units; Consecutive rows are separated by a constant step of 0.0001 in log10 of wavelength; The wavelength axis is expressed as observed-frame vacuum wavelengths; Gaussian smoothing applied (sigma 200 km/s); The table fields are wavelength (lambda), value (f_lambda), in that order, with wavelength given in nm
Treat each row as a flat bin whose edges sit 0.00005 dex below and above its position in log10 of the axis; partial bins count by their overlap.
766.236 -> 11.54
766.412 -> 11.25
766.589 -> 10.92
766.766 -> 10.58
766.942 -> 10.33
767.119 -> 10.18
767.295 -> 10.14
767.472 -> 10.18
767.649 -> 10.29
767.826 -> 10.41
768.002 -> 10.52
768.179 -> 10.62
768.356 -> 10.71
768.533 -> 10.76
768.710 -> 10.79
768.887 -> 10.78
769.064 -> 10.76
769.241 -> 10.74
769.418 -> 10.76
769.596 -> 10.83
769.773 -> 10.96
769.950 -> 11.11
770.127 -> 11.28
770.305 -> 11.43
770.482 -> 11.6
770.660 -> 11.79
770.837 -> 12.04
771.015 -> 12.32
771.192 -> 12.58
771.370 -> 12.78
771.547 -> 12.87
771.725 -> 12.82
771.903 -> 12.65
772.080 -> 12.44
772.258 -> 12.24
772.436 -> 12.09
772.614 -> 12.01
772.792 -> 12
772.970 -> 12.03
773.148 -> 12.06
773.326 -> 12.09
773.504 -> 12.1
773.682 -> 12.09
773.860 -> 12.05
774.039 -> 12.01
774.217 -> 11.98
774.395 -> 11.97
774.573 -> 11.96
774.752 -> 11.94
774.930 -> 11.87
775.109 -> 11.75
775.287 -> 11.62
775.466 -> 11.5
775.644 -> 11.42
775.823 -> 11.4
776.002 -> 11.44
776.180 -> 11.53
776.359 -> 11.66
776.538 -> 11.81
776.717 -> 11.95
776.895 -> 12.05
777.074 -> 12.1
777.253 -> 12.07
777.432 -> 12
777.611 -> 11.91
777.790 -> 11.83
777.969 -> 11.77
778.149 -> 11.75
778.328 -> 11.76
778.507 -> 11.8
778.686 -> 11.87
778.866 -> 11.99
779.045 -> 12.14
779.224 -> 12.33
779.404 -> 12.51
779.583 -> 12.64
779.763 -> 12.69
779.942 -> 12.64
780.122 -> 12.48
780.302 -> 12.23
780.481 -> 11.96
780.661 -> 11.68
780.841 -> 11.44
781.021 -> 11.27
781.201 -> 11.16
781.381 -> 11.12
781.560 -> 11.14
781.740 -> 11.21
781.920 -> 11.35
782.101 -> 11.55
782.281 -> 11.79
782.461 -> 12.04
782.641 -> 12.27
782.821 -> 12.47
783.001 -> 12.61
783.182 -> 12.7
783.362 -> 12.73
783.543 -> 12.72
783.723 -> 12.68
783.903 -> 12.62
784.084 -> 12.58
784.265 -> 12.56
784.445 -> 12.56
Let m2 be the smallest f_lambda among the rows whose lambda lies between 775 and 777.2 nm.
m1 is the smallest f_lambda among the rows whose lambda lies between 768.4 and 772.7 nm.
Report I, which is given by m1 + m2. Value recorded 22.1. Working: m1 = 10.74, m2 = 11.4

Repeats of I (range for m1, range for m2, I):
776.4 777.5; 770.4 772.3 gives 23.4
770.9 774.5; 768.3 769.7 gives 22.7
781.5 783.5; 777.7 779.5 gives 22.9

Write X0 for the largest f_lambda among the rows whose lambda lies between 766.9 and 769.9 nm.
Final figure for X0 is 10.96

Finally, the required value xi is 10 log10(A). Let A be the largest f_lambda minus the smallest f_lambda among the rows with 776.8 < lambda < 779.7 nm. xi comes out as -0.5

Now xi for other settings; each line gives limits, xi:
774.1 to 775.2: -6.4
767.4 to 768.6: -2.4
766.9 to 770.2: 0.6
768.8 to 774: 3.3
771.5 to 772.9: -0.6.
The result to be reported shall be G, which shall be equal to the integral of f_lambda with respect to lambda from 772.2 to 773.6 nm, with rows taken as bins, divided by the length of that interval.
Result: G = 12.1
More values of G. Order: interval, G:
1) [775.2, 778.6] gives 11.8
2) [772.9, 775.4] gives 12.0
